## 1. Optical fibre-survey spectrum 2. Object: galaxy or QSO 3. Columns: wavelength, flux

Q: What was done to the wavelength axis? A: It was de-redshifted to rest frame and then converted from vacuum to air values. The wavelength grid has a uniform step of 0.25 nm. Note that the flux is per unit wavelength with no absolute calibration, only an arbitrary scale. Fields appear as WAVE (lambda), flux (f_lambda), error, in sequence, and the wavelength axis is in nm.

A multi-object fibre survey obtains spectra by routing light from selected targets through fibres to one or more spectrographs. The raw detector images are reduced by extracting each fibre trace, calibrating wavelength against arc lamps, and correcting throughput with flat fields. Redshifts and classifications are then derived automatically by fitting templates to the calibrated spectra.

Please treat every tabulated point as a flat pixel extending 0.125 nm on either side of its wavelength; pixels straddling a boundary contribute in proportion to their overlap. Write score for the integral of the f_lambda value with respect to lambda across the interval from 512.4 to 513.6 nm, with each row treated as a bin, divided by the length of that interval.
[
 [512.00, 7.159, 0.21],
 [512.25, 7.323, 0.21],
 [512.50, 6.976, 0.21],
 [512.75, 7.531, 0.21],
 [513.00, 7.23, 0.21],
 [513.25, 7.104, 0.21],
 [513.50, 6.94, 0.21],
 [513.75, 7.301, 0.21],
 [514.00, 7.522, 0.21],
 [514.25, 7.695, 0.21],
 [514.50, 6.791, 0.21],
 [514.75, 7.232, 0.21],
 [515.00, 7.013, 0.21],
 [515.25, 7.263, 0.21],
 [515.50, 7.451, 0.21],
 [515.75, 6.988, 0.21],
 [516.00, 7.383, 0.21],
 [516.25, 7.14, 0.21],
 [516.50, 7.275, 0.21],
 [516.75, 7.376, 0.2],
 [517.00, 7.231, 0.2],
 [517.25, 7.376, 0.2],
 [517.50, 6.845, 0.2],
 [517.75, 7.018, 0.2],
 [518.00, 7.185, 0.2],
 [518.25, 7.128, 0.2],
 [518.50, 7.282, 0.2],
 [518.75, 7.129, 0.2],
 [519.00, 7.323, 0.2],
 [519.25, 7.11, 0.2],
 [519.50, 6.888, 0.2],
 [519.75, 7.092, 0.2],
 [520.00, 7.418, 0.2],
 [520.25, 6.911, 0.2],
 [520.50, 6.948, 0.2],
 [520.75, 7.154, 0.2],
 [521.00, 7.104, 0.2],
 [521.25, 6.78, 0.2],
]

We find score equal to 7.16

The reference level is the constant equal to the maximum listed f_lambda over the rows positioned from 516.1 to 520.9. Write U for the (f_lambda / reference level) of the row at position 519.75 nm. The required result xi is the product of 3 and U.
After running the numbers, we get 2.868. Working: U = 0.96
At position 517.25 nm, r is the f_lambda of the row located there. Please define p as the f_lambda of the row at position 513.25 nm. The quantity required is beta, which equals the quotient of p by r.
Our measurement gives 0.96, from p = 7.104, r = 7.376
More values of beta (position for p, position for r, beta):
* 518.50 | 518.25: 1.02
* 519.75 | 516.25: 0.99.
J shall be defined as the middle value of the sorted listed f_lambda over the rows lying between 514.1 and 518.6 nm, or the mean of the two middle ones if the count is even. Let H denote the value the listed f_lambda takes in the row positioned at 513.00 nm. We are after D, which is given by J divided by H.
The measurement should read 1.00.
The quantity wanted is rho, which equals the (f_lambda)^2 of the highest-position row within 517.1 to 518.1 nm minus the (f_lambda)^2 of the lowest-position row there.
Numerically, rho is -3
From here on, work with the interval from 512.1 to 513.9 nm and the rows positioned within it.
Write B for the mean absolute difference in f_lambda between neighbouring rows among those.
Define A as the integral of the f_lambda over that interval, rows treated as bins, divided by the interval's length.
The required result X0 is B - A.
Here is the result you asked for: -6.90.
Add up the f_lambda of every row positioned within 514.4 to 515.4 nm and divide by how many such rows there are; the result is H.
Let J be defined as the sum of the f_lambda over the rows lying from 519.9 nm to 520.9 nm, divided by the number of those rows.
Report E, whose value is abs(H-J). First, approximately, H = 7.07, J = 7.11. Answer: 0.03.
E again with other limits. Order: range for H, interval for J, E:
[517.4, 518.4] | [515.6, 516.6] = 0.15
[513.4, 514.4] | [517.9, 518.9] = 0.18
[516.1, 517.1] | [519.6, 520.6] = 0.16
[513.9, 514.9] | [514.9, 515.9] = 0.13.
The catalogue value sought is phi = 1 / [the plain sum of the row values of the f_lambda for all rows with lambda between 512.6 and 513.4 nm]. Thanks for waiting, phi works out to 0.0457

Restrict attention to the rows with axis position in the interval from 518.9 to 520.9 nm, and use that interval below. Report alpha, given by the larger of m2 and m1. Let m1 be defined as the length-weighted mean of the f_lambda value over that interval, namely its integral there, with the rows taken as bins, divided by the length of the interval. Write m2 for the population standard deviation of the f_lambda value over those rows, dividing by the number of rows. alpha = 7.10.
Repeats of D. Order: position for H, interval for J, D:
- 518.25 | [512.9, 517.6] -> 1.01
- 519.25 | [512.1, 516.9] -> 1.02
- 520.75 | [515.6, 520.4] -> 1.00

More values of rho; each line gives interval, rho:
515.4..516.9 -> -1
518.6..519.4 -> 0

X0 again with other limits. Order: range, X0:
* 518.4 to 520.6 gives -6.89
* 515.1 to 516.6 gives -6.96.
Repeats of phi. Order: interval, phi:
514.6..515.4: 0.0465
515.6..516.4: 0.0465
